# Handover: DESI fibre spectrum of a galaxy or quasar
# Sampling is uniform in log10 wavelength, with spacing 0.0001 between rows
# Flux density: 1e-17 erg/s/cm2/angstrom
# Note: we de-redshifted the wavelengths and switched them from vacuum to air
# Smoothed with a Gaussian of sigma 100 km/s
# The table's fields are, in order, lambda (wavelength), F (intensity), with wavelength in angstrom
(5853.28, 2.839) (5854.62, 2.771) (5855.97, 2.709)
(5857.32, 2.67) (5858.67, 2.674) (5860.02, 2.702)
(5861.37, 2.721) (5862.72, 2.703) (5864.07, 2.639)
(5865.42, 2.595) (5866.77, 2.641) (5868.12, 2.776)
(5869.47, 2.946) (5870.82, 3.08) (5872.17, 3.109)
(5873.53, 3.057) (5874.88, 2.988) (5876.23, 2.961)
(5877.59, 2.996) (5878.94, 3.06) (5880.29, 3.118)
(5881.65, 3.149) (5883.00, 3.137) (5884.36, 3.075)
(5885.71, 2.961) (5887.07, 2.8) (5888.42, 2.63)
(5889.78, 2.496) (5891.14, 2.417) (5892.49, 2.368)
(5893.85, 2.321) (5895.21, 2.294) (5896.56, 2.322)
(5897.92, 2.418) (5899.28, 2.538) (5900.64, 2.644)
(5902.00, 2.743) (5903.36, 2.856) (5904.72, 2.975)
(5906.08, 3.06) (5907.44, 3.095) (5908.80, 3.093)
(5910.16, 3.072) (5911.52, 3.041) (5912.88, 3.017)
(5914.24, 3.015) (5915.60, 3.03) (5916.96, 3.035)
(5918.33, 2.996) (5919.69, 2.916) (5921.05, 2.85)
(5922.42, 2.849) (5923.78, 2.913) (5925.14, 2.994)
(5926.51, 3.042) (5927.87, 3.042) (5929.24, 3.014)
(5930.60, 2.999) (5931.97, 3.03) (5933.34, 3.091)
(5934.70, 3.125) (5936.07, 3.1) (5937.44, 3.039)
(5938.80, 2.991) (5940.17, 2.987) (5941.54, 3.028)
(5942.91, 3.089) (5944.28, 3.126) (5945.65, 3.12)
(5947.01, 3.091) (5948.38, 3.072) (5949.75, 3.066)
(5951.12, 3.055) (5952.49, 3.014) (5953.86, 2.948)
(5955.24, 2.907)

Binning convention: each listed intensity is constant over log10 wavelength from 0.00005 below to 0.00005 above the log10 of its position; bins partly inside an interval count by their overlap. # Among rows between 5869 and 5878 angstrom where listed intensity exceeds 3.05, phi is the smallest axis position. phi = 5870.82 angstrom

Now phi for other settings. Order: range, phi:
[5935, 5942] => 5936.07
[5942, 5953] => 5942.91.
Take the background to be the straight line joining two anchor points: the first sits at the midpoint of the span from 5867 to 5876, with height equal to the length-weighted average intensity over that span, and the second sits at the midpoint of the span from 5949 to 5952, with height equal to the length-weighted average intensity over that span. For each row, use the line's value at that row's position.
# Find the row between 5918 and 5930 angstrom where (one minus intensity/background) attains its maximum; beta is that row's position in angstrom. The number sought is 5922.42 angstrom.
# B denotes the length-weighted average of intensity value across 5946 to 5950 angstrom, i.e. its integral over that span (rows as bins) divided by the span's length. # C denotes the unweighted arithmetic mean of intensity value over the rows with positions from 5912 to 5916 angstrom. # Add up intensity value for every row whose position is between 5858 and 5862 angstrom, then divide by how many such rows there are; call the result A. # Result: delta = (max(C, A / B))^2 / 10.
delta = 0.91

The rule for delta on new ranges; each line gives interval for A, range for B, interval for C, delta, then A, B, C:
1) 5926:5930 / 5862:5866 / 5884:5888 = 0.87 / 3.03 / 2.65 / 2.9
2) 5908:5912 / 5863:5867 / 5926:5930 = 0.92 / 3.07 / 2.63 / 3.0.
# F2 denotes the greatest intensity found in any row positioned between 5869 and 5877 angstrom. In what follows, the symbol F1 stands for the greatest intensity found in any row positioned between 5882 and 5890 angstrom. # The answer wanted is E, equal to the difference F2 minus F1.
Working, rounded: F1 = 3.137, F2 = 3.109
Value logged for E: -0.03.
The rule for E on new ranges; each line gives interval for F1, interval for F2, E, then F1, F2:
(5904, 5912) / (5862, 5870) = -0.15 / 3.095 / 2.946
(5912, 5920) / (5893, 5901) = -0.39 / 3.035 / 2.644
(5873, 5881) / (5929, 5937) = 0.01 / 3.118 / 3.125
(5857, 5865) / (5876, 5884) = 0.43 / 2.721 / 3.149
